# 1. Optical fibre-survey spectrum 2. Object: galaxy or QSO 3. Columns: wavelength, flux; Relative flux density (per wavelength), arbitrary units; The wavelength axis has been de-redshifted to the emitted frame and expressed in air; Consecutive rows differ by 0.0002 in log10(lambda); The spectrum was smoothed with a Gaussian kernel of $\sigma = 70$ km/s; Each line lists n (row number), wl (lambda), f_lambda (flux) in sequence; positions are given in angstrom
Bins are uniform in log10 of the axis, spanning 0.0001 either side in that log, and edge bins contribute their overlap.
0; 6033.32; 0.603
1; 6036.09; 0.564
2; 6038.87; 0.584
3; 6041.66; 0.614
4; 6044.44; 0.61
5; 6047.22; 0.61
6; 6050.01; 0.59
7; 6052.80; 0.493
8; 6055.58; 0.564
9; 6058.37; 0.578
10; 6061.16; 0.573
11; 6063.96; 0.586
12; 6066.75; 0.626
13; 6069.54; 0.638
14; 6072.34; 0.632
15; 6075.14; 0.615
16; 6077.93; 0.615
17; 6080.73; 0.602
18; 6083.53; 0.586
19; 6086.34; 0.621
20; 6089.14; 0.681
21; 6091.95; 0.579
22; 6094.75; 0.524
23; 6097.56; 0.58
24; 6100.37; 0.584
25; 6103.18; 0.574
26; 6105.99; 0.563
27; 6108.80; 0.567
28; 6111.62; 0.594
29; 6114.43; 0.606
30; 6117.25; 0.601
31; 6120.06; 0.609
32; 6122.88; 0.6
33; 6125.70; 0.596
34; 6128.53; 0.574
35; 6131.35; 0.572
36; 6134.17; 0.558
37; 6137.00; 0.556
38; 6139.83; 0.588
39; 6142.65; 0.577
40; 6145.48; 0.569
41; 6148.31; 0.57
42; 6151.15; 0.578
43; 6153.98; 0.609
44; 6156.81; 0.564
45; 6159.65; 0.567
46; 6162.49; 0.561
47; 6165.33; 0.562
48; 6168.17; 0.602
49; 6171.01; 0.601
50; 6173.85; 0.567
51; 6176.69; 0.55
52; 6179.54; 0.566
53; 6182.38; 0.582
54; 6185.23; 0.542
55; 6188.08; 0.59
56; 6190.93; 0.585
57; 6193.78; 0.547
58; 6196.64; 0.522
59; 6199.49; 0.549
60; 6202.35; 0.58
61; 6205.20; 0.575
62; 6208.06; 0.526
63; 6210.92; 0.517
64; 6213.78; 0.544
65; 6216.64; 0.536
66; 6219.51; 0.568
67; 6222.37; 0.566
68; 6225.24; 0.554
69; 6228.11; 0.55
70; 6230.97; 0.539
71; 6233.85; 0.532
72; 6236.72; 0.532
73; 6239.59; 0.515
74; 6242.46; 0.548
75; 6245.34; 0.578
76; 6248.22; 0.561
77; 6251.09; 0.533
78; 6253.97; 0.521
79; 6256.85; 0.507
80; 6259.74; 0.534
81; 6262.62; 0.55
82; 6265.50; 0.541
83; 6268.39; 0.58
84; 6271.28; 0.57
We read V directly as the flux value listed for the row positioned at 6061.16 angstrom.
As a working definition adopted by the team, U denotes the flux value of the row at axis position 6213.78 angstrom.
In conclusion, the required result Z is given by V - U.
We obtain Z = 0.03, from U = 0.544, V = 0.573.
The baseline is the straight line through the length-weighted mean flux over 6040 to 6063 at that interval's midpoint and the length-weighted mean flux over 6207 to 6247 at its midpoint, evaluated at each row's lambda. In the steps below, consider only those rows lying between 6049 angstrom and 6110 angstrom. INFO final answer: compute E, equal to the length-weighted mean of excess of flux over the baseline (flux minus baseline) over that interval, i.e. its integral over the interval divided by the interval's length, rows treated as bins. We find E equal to 0.016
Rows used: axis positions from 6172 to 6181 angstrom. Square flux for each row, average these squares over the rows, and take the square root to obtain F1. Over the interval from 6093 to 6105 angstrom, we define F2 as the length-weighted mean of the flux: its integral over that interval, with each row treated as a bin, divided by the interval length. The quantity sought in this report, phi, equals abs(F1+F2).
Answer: 1.13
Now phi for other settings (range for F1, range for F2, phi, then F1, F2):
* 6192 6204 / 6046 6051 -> 1.15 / 0.55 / 0.600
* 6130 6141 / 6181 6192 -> 1.14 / 0.57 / 0.574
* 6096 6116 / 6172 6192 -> 1.15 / 0.58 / 0.569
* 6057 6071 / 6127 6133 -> 1.17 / 0.60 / 0.573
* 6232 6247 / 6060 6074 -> 1.15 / 0.54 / 0.611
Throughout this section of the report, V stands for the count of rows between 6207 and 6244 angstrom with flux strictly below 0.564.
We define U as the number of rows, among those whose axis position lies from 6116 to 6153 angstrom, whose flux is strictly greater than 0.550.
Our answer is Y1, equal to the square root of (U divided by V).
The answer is 1.1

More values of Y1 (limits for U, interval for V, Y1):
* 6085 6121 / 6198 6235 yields 1.2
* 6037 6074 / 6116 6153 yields 2.4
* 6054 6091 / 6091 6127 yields 2.5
